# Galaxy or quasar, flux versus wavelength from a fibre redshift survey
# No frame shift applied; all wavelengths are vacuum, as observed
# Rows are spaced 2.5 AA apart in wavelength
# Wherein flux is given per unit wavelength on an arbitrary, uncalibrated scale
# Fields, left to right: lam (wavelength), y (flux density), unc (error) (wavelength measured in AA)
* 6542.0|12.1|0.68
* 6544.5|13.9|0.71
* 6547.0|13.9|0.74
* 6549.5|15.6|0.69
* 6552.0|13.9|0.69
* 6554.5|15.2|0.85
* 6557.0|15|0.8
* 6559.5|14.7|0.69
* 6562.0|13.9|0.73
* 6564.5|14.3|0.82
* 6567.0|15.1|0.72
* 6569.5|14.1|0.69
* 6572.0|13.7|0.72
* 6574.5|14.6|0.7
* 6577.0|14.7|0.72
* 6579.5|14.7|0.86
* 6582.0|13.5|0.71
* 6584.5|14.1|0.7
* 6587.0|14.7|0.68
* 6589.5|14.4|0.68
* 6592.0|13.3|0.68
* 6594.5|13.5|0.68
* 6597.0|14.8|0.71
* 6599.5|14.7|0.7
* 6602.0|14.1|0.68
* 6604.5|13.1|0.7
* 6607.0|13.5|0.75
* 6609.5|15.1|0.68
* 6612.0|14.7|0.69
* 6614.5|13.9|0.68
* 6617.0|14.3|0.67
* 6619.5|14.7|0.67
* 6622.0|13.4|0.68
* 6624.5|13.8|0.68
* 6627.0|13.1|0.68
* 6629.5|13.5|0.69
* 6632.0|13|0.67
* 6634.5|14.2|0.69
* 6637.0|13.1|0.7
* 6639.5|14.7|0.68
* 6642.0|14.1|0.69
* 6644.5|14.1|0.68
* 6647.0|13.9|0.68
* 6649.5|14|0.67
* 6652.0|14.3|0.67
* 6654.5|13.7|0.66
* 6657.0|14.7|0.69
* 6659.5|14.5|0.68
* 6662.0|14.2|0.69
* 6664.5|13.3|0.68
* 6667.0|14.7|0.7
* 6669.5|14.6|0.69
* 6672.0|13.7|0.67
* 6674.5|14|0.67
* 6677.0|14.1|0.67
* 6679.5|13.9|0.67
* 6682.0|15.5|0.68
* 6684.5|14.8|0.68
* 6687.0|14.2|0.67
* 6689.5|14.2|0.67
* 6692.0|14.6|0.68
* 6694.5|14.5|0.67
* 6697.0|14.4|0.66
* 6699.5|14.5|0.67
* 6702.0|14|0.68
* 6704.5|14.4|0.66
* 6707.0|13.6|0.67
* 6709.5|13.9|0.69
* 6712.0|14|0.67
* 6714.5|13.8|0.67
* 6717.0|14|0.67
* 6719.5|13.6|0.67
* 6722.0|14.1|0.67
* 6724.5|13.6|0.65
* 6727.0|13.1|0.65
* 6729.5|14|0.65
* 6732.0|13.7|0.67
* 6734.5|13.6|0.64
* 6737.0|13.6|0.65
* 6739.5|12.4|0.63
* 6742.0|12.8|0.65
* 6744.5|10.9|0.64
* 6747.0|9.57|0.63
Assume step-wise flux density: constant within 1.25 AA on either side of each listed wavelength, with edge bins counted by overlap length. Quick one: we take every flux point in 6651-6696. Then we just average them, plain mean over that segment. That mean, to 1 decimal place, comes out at 14.3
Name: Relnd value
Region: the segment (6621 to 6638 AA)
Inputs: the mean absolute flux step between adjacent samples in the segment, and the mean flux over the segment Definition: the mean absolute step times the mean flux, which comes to 9.6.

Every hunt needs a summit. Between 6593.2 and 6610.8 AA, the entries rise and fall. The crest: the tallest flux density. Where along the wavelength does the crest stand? 6609.5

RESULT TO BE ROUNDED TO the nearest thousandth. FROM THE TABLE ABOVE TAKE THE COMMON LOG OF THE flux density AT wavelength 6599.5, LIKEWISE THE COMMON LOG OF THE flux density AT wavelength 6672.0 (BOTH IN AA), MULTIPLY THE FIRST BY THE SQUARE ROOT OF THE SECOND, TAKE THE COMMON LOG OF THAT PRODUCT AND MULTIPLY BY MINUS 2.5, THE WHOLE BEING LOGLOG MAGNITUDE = -0.238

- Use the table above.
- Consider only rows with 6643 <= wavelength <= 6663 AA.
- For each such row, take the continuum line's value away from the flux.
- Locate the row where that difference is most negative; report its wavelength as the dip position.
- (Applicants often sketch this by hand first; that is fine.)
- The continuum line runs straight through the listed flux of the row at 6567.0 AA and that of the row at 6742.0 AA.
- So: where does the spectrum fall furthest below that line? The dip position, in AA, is 6654.5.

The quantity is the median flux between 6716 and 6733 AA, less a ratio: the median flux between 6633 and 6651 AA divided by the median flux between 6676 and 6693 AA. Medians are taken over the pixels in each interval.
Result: 12.7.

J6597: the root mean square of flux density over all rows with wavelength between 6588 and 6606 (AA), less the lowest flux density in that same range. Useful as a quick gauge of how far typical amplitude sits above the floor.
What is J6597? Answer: 0.90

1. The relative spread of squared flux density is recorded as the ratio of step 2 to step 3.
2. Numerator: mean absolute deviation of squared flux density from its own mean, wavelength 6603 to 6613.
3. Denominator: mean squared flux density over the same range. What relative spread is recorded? 0.113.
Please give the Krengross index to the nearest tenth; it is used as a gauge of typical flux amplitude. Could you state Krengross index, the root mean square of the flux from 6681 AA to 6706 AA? 14.5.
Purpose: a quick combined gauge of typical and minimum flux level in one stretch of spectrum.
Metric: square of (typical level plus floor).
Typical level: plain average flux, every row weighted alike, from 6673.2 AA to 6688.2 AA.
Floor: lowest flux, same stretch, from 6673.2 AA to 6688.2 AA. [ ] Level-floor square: 802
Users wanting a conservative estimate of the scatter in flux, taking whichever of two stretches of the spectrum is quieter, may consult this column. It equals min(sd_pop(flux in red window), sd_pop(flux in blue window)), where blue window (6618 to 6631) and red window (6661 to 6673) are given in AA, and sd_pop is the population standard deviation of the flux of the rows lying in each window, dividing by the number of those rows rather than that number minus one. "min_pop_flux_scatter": 0.53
